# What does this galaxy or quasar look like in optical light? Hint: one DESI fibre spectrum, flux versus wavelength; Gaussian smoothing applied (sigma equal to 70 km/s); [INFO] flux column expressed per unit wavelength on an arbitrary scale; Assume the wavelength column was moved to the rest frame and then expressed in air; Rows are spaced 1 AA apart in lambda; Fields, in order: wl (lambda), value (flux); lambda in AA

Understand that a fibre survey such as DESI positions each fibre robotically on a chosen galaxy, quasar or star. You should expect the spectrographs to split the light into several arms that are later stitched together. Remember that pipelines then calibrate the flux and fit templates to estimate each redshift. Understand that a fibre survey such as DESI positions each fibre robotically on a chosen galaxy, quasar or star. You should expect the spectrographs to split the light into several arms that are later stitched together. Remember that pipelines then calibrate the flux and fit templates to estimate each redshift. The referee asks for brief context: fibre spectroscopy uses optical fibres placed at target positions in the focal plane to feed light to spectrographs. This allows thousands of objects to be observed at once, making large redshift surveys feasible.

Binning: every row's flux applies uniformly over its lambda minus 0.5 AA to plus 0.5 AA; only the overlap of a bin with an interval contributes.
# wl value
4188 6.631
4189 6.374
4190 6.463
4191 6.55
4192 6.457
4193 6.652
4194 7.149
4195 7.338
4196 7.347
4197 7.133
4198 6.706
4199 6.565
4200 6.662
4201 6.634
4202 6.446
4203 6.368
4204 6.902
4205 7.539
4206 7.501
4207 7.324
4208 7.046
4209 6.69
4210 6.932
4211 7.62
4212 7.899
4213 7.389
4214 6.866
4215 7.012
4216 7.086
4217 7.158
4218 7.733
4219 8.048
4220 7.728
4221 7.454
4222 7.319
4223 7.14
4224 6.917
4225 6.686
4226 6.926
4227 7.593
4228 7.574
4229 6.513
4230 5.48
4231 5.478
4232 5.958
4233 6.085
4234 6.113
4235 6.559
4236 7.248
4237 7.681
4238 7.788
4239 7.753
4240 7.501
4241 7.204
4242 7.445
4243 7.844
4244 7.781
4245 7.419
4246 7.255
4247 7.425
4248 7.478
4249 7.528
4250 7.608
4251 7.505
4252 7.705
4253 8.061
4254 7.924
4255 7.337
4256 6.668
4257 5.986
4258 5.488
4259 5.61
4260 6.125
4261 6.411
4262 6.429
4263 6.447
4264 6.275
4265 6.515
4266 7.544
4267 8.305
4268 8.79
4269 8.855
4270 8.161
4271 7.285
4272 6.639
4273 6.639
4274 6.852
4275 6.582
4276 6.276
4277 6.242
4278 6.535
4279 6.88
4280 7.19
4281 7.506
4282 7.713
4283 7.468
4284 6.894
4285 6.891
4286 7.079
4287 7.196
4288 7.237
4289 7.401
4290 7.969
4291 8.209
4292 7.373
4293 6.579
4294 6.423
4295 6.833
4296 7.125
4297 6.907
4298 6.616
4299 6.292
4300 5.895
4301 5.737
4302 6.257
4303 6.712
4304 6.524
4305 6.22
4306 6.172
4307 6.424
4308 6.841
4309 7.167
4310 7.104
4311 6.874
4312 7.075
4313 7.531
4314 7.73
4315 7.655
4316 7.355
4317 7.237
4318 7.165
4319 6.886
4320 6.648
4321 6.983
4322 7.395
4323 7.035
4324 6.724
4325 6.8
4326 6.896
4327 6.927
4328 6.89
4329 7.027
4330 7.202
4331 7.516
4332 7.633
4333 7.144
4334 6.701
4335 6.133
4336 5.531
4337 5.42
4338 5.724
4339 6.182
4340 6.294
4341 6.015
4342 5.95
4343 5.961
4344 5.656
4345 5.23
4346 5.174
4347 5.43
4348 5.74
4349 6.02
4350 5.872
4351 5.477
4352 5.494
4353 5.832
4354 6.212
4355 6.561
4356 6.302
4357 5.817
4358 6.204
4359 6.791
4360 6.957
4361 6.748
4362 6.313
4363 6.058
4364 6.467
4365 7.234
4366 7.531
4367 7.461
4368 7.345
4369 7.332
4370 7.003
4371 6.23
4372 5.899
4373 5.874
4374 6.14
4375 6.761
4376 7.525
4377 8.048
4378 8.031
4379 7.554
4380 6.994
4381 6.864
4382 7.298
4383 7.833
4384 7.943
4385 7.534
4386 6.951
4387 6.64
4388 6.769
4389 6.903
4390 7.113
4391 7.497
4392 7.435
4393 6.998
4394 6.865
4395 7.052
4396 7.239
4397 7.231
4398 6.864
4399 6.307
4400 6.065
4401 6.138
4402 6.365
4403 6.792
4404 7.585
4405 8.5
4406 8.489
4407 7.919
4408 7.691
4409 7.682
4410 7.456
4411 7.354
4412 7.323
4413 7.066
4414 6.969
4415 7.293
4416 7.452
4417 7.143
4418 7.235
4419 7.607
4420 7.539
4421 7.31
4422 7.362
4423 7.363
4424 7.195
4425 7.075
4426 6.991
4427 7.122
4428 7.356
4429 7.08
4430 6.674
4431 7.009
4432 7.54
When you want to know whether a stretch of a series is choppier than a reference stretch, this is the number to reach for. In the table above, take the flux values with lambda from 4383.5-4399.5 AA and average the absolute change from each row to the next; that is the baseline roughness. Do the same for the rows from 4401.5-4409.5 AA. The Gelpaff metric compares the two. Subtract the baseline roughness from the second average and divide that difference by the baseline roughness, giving 0.5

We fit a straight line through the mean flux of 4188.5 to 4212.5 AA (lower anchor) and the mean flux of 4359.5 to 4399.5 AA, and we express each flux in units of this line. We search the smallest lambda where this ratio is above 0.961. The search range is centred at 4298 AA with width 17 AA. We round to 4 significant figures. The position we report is 4290 AA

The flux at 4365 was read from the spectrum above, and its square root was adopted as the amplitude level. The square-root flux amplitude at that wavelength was 2.69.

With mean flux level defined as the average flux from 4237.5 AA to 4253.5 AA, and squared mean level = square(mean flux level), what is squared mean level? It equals 57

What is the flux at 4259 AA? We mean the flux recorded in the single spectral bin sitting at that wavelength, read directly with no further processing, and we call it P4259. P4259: 5.61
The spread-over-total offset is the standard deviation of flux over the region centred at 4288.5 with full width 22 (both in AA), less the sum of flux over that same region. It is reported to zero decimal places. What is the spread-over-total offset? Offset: -156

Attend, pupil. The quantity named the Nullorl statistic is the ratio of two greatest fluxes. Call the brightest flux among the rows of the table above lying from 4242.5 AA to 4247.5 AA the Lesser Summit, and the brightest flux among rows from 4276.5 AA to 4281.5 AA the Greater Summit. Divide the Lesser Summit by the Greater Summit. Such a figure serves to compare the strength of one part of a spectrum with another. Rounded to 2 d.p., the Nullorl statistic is 1.05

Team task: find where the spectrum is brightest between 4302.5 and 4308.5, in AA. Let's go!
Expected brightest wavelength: 4308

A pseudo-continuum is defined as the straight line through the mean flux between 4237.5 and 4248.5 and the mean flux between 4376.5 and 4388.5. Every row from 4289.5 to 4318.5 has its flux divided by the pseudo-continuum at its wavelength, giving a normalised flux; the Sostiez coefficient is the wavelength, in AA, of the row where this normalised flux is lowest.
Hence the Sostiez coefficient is 4301 AA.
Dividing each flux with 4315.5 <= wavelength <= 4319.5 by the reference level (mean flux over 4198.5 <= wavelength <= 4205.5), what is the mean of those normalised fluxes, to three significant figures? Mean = 1.06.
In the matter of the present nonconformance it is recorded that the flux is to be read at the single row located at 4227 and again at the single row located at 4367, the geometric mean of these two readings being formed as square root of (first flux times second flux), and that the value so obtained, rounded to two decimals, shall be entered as 7.53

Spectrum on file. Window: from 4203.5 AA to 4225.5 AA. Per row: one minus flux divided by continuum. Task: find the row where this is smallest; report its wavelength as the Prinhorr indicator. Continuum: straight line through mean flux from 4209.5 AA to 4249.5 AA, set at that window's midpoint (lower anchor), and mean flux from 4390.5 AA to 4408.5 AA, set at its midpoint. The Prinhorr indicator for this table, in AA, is 4219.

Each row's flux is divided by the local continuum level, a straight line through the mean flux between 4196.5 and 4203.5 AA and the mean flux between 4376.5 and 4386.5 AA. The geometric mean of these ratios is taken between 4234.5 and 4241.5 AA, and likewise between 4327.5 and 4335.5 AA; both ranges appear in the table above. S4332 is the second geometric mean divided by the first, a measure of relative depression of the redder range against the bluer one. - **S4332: 0.89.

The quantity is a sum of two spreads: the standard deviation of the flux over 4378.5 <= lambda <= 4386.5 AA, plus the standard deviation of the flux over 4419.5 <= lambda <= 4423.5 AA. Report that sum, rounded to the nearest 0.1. 0.5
